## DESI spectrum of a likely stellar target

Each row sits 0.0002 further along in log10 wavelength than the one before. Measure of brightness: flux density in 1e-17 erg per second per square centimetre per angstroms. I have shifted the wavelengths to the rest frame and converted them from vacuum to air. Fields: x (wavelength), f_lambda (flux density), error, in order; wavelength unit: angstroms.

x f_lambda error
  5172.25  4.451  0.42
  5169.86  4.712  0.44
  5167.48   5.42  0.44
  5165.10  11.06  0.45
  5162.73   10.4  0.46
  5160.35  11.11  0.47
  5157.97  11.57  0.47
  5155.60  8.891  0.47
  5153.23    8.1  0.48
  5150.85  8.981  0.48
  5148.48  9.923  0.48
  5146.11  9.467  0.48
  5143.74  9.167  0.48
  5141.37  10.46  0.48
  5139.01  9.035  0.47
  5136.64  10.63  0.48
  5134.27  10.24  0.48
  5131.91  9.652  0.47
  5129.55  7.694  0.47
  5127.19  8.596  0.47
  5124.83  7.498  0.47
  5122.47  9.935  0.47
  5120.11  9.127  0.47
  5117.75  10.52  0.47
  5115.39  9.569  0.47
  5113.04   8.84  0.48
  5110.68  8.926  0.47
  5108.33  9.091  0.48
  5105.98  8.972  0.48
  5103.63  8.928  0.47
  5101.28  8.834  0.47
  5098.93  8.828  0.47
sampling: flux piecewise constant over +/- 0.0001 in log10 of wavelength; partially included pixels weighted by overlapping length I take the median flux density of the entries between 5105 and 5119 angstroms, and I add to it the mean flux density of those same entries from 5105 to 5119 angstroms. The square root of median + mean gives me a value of 4.28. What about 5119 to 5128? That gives 4.20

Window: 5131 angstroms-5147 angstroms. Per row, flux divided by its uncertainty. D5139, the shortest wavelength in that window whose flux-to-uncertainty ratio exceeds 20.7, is 5134.27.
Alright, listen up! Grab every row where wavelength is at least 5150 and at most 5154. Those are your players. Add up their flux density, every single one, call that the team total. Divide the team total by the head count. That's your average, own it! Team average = 8.5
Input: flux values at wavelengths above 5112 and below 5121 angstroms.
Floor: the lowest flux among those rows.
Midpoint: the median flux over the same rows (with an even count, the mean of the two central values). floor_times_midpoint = 82.6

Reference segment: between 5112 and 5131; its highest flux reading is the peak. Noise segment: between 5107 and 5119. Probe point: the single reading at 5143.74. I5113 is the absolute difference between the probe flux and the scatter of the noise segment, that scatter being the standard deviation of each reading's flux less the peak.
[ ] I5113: 8.5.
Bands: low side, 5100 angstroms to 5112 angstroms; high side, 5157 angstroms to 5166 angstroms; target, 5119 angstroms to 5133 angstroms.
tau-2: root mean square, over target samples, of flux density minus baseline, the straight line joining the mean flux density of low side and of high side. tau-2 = 1.35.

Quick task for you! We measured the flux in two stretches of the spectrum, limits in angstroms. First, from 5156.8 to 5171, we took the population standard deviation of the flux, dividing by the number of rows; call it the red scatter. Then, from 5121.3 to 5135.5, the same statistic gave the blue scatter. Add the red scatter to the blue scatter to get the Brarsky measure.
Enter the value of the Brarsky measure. 3.9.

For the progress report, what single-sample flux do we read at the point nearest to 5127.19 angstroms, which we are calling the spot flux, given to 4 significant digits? 8.596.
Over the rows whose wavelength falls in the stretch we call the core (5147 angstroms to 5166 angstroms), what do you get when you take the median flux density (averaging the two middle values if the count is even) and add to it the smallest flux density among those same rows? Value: 18.3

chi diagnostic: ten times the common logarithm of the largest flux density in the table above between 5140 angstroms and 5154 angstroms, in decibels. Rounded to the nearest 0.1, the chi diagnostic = 10.2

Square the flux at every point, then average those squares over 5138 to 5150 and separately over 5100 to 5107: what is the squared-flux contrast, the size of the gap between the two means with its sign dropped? 13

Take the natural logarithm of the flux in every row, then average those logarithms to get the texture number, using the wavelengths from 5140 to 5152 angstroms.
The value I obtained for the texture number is 2.26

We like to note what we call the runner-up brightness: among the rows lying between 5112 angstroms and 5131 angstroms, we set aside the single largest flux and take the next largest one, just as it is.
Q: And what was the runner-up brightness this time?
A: 9.935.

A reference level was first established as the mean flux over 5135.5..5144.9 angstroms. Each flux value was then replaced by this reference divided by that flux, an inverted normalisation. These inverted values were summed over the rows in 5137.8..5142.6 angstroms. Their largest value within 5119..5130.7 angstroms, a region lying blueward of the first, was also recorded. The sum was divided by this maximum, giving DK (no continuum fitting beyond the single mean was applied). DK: 1.5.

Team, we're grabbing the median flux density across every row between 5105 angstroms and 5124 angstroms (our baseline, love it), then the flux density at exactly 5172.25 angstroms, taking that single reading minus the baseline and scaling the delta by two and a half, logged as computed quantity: -12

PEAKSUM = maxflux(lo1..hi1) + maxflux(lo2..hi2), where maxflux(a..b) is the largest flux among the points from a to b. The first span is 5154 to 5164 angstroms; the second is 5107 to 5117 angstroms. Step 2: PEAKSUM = 21.1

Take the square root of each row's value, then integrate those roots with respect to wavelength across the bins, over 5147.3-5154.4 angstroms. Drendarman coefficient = 21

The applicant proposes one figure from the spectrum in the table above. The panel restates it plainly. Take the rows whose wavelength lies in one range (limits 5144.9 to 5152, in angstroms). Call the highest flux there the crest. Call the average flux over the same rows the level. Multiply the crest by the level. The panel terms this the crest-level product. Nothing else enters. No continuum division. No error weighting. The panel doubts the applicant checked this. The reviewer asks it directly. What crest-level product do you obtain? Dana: 94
